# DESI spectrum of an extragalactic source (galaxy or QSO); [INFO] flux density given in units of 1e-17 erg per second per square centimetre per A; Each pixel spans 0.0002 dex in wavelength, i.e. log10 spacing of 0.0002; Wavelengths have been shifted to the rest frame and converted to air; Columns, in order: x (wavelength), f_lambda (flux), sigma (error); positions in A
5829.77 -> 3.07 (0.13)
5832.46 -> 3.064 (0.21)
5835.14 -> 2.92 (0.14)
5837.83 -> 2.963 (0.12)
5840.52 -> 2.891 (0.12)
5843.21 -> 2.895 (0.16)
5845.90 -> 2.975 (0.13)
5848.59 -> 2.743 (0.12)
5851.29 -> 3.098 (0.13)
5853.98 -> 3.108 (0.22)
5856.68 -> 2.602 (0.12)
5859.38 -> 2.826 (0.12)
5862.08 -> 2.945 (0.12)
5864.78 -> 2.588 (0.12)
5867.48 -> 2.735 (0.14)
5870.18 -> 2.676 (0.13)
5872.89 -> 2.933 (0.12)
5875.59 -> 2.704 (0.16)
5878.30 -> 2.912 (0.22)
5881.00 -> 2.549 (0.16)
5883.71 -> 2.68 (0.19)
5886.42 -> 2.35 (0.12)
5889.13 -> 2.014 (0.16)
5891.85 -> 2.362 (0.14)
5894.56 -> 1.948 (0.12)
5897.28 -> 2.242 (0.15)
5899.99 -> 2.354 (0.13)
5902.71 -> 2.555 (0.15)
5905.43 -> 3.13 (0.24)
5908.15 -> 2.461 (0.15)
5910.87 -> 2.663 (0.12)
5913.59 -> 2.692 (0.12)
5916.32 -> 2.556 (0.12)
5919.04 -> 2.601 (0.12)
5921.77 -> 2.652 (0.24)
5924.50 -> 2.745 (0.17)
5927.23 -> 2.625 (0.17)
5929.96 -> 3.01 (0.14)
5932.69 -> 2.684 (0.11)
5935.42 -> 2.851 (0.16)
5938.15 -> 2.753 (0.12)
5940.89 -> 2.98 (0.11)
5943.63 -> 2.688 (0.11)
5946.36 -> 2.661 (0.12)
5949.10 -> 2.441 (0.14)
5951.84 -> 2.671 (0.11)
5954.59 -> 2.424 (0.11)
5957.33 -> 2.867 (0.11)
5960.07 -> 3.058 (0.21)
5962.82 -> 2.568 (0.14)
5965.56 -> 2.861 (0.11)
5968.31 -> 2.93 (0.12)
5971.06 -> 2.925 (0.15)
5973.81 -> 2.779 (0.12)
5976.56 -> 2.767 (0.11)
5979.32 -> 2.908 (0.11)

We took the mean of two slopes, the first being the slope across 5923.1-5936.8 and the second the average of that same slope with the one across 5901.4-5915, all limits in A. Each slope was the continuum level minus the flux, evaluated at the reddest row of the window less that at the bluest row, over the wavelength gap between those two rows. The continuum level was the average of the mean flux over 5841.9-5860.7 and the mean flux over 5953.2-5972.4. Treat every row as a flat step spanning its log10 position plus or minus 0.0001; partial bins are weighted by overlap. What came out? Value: -0.010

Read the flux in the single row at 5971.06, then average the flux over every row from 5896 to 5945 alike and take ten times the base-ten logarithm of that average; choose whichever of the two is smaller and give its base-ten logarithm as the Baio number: 0.466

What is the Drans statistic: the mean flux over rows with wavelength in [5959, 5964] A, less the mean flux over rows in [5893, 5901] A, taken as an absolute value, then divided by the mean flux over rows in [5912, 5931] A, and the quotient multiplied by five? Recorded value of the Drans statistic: 1.2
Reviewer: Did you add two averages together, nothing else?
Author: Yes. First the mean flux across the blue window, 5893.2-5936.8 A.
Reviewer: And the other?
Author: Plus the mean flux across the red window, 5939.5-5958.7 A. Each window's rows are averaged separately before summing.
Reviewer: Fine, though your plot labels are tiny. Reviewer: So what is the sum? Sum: 5.29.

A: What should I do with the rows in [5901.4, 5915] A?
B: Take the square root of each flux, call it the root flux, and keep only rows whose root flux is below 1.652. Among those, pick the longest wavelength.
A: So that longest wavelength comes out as 5913.59 A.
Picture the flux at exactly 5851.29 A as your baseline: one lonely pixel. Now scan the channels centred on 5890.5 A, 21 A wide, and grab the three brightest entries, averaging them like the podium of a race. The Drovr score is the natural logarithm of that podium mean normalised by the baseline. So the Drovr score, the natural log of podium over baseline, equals -0.20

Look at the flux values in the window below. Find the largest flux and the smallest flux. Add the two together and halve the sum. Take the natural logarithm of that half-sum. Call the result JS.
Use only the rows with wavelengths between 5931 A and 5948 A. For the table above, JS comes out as 1.04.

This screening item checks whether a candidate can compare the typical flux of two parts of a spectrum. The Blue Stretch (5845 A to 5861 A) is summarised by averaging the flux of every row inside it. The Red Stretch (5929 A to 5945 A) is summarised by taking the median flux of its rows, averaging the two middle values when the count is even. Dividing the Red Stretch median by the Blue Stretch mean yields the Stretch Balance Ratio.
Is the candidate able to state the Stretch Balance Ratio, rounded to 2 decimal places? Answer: 0.97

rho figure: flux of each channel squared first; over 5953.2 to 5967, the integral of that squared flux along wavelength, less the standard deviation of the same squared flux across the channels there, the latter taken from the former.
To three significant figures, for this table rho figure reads 104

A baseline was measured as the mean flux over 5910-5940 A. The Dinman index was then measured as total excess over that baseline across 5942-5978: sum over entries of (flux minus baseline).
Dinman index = 0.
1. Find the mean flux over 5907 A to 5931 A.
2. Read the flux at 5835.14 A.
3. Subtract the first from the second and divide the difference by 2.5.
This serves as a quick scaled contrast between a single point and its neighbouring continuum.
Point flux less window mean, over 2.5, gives 0.10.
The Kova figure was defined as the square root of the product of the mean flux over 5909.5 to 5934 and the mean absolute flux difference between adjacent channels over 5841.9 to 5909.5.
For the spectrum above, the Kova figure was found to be 0.86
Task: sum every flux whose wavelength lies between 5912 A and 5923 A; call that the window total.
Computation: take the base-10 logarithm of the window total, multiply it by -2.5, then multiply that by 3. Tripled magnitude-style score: -7.66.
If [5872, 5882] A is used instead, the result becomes -7.84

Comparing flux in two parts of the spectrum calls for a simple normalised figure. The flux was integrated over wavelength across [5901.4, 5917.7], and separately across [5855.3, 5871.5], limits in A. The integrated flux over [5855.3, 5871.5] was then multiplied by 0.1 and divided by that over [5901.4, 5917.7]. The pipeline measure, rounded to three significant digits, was 0.101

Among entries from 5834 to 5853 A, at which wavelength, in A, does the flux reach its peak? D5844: 5851.29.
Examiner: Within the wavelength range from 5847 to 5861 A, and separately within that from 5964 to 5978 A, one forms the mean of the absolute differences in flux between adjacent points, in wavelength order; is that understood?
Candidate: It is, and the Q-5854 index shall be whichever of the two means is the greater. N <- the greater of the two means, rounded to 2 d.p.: 0.27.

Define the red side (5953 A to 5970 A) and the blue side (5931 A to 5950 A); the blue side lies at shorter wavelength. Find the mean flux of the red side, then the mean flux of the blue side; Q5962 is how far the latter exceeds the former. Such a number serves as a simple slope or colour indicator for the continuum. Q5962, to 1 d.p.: -0.1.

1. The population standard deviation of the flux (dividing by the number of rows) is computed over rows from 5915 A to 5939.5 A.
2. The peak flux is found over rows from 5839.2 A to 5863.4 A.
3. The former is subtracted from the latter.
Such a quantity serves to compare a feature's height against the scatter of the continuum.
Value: 2.98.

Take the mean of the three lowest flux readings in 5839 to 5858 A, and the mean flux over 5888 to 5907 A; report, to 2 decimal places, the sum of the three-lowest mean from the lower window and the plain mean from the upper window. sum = 5.12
